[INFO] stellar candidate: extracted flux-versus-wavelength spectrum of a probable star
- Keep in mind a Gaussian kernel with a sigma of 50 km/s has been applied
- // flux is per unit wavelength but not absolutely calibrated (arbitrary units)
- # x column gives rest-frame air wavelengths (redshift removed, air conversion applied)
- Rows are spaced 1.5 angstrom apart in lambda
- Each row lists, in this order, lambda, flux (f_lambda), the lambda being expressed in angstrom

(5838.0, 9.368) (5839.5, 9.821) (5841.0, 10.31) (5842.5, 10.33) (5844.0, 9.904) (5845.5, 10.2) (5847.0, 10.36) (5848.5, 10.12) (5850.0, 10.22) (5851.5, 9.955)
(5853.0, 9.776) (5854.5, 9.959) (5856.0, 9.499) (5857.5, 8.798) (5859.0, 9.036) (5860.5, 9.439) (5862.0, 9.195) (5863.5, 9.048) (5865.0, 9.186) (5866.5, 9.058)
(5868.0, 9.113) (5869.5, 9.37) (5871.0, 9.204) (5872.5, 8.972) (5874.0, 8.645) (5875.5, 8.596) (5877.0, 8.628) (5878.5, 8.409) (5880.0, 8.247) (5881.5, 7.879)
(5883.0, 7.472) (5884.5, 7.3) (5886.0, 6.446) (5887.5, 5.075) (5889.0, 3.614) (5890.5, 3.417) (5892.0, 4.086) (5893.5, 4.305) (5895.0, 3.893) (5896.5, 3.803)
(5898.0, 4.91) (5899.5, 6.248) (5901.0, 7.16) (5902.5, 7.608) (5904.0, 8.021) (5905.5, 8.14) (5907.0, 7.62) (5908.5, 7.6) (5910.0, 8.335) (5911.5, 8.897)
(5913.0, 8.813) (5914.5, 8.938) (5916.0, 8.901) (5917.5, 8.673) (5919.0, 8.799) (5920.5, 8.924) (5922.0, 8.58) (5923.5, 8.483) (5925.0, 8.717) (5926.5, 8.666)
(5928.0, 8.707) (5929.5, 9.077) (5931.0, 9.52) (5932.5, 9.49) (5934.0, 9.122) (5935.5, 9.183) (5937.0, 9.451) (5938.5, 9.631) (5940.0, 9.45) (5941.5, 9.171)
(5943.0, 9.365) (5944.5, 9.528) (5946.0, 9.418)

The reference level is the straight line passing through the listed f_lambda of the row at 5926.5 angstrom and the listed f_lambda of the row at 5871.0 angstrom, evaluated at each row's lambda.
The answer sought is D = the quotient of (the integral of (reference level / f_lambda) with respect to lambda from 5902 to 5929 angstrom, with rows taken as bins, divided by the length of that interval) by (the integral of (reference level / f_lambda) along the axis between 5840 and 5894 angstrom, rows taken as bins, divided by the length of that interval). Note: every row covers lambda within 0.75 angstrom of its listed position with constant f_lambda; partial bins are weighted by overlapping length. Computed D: 0.87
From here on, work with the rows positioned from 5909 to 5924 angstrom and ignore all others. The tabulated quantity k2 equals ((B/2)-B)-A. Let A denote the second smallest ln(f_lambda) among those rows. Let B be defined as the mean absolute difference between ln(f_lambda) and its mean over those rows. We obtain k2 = -2.15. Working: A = 2.14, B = 0.02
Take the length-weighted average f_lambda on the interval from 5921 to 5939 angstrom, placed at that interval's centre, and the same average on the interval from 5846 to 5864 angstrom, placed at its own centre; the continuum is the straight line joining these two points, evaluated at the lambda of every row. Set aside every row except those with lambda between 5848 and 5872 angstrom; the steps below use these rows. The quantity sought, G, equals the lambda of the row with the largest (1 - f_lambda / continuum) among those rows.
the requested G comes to 5857.5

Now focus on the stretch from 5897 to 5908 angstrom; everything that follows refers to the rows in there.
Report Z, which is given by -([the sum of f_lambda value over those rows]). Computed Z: -50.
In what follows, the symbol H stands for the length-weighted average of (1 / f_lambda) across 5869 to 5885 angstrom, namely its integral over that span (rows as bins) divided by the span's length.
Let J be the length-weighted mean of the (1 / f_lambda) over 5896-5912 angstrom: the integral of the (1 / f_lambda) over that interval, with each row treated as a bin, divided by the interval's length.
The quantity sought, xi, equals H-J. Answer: -0.03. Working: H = 0.119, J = 0.148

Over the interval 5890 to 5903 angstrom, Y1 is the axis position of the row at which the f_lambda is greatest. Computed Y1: 5902.5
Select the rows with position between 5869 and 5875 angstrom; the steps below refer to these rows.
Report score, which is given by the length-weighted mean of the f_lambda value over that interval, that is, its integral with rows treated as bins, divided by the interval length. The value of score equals 9.0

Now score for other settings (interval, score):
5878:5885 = 7.9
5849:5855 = 10.0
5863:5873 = 9.1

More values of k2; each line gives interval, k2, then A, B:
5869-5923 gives -1.41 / 1.28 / 0.25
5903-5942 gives -2.05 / 2.03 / 0.05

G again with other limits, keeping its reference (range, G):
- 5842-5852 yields 5844.0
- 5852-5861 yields 5857.5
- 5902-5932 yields 5902.5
